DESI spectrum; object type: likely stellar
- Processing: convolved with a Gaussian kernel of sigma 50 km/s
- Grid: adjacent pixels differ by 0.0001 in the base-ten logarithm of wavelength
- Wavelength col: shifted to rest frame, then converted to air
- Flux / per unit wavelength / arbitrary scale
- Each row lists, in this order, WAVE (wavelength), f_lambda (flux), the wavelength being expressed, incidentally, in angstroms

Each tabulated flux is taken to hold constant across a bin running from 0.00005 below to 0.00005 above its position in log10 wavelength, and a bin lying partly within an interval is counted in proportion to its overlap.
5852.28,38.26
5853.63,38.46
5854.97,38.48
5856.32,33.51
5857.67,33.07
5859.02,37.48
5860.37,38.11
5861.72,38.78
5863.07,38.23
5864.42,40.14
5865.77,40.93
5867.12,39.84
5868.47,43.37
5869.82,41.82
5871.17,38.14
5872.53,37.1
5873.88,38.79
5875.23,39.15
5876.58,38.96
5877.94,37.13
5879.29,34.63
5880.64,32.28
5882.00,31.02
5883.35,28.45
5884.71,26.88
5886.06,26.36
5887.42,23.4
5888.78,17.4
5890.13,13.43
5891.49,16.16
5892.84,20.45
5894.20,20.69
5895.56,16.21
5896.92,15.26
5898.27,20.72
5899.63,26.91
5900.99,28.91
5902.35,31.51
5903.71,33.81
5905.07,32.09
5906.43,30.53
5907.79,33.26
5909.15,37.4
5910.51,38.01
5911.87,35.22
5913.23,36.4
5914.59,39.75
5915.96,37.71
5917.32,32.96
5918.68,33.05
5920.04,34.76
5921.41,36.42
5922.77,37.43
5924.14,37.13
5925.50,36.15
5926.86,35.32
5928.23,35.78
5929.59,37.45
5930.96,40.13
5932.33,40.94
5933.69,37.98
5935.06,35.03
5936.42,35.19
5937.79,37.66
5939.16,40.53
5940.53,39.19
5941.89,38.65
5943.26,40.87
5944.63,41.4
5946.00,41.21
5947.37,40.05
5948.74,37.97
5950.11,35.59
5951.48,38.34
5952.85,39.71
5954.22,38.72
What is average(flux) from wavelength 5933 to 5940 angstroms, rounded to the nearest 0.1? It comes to 37.3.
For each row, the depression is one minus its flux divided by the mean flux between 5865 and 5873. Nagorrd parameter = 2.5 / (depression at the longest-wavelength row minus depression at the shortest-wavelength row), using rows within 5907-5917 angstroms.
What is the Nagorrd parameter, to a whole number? -23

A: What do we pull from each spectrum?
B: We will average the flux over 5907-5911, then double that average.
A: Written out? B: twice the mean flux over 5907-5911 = 72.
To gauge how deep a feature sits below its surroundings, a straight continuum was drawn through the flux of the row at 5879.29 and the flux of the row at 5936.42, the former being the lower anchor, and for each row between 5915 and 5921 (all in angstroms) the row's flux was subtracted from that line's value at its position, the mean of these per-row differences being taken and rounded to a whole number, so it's 0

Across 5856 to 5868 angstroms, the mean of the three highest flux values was 40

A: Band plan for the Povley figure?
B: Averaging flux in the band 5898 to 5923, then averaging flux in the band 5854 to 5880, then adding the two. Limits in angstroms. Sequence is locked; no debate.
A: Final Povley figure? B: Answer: 72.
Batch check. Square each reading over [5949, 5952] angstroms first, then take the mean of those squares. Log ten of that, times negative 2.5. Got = -7.84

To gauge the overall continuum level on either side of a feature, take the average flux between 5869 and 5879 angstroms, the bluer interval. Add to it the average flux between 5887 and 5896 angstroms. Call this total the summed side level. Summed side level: 57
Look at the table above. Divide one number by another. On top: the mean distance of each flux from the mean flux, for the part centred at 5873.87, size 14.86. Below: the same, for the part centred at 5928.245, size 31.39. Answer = 1.2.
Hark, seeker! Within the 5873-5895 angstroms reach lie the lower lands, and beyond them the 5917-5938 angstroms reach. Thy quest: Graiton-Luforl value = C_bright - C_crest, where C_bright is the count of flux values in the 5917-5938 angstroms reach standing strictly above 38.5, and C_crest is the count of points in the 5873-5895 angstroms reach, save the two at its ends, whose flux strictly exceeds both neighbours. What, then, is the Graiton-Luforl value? 1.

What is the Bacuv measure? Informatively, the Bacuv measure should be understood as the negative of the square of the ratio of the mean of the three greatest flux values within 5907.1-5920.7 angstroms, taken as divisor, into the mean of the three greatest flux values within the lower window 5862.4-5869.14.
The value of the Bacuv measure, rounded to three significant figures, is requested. -1.16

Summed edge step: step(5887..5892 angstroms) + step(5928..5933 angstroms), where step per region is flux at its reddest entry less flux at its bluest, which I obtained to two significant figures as -2.1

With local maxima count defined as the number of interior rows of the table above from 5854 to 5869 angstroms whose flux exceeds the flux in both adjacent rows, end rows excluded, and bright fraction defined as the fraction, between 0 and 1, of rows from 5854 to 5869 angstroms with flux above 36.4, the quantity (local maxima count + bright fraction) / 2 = 1.41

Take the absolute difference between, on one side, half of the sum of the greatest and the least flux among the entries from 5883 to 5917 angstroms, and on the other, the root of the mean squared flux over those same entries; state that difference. 2.0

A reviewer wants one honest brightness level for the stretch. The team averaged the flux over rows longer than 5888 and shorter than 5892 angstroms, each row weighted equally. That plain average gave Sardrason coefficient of 16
